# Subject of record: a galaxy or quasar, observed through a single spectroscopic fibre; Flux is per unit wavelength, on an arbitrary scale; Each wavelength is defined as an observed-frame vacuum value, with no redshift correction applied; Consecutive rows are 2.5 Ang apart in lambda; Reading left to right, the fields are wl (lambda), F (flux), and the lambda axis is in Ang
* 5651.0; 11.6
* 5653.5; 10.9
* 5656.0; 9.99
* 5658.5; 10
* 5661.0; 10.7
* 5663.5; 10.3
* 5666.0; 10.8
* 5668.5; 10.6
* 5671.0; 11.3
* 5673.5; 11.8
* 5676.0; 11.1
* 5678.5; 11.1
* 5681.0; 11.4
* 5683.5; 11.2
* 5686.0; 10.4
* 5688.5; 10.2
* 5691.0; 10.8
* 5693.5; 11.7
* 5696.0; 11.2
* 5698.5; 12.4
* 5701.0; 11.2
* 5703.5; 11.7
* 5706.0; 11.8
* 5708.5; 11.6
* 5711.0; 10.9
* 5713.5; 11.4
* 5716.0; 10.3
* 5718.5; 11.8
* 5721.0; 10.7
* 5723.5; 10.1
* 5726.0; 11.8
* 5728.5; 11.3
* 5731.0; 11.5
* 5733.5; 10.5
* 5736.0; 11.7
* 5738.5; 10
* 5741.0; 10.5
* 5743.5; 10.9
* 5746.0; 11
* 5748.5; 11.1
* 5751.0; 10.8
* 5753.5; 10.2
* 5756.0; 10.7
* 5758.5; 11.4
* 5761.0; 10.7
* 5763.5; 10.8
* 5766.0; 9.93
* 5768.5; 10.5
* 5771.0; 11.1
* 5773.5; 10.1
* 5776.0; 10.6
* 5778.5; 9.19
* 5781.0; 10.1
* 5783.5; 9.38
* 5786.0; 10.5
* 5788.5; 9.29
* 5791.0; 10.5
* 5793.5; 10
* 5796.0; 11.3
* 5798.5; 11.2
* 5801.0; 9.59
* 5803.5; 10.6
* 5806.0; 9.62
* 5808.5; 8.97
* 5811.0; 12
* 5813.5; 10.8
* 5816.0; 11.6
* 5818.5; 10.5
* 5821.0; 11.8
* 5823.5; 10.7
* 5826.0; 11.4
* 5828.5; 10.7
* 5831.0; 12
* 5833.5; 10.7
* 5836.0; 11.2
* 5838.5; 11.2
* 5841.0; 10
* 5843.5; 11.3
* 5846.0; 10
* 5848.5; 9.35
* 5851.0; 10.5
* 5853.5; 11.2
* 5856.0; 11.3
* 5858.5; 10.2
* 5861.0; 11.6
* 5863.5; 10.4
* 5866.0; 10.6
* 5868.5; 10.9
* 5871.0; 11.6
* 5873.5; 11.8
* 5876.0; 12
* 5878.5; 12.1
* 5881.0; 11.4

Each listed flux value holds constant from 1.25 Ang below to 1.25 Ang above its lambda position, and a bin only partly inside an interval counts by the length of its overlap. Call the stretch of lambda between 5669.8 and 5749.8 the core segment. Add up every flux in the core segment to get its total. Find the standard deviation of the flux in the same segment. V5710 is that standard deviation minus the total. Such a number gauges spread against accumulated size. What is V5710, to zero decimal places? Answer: -356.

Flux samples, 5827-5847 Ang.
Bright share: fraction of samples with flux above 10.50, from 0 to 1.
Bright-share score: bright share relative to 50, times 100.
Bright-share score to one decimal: 1.5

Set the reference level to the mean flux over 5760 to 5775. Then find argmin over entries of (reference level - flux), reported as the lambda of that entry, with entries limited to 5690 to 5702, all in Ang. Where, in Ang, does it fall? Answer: 5698.5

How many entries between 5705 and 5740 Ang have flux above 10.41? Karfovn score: 11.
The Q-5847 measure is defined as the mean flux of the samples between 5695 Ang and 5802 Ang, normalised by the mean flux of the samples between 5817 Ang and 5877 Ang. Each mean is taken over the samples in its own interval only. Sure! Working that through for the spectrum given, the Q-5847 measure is 0.98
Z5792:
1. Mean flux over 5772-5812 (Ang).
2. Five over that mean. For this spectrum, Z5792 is 0.49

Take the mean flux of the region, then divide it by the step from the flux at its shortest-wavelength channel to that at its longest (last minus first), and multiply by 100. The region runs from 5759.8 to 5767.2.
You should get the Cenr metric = -1361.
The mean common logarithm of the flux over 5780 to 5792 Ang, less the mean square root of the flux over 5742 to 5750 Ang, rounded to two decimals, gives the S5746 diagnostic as -2.32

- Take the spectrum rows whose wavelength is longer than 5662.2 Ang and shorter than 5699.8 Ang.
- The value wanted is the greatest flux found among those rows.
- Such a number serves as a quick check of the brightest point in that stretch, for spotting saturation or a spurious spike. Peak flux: 12.4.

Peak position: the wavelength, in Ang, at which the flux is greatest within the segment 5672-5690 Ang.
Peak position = 5673.5 Ang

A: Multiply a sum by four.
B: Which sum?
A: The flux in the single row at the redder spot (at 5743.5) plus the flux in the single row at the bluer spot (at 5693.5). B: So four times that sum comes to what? 90.4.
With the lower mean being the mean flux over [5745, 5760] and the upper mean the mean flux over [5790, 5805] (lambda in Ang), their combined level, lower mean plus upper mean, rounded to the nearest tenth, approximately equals 21.4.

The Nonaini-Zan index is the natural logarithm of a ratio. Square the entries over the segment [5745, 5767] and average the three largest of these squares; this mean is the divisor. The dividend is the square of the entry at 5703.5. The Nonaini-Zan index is 0.09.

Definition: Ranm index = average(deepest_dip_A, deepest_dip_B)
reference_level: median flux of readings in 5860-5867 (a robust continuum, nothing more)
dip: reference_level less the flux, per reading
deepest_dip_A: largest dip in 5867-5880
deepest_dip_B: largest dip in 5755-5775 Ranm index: 0.185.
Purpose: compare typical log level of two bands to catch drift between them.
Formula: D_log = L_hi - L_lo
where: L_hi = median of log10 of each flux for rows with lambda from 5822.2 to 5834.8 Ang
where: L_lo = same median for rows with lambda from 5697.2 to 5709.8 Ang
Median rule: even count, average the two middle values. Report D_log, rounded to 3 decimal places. -0.039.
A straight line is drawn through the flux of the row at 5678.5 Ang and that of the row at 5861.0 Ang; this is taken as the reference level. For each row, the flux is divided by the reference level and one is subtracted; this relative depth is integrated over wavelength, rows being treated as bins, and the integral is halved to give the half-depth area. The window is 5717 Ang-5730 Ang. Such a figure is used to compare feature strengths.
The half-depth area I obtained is -0.05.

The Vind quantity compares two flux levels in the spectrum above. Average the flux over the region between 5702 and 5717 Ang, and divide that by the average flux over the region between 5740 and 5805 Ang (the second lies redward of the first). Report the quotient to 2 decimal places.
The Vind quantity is 1.08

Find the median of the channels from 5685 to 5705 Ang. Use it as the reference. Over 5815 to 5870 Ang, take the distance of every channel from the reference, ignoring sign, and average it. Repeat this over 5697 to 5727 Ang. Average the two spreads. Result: 0.6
